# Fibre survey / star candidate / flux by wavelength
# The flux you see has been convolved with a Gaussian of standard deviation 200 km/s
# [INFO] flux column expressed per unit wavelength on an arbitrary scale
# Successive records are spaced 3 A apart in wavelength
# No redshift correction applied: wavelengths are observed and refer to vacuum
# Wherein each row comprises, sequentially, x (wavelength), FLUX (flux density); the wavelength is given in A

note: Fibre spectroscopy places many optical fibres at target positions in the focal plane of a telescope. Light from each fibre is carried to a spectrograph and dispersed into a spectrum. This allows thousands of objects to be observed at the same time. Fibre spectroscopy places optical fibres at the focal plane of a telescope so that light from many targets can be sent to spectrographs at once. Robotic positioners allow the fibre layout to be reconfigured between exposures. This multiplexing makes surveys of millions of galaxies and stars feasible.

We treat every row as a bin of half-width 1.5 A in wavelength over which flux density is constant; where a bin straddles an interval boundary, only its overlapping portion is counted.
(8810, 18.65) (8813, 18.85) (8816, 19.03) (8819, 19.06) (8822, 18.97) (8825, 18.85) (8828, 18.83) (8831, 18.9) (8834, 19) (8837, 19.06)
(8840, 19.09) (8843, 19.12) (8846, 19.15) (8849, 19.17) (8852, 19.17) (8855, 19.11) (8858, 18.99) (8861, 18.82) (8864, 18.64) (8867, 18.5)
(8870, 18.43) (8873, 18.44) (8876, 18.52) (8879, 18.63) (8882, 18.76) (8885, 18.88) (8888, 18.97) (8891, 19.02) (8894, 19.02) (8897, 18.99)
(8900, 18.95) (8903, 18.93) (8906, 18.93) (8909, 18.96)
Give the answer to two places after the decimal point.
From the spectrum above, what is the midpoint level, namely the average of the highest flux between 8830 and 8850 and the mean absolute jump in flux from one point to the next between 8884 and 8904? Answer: 9.60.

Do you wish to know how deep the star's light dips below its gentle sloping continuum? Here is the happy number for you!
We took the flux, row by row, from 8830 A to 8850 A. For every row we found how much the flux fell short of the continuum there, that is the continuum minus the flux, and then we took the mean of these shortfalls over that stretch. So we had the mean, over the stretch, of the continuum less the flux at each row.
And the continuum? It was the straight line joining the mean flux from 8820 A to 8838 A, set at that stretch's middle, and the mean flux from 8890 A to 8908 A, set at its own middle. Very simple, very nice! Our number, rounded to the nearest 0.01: -0.13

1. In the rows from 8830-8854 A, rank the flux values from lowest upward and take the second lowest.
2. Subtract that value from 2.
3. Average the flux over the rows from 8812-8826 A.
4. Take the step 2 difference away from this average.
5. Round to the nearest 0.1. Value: 36.0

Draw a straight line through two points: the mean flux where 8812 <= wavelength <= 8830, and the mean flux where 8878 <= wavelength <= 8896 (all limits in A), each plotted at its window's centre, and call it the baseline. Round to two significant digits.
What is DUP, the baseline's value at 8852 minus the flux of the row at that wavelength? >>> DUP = -0.26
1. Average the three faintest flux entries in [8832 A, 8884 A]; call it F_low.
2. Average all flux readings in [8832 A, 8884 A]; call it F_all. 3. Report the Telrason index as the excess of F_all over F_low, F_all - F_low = 0.40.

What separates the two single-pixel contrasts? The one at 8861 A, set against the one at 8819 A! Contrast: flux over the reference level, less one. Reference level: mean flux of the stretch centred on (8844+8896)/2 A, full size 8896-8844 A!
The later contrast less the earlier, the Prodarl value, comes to -0.013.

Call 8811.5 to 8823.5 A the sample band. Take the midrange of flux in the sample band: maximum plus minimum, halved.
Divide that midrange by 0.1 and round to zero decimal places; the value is 190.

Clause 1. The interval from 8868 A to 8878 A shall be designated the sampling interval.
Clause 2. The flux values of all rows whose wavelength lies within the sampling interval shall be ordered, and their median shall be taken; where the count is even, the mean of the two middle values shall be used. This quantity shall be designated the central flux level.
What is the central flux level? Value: 18.4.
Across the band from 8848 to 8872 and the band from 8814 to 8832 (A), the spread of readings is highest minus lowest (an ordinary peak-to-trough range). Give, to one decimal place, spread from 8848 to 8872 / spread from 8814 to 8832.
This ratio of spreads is 3.2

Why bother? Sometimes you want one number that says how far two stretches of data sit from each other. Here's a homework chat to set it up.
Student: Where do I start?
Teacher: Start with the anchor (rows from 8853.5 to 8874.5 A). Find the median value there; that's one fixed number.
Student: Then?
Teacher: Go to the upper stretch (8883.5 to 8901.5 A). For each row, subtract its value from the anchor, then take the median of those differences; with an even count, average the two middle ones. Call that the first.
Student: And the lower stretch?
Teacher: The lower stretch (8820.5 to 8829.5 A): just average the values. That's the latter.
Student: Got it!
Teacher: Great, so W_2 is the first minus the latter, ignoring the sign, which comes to 19.2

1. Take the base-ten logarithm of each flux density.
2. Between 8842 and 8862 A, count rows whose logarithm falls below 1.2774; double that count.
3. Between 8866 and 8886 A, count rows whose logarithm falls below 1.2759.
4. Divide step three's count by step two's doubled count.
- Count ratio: 3.0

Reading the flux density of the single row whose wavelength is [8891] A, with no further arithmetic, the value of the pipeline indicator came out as 19.02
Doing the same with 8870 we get 18.43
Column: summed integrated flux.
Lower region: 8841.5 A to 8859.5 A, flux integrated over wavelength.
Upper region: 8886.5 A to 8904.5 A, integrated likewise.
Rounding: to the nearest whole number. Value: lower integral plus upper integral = 686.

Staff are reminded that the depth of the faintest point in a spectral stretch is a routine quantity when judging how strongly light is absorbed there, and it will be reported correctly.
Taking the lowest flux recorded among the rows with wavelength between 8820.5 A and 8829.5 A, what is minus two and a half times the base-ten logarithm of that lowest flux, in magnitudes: -3.19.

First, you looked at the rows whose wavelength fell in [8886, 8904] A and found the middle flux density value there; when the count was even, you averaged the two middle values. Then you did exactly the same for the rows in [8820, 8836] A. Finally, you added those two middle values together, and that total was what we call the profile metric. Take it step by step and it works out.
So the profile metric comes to 37.88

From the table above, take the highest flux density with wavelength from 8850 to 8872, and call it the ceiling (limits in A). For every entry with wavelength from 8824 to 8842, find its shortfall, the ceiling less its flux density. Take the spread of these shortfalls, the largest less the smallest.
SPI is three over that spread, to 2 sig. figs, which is 12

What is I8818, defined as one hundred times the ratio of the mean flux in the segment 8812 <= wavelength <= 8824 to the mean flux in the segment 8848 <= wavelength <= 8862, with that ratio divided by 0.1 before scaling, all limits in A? 996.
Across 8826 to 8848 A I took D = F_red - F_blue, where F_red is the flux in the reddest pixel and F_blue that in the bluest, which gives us 0.32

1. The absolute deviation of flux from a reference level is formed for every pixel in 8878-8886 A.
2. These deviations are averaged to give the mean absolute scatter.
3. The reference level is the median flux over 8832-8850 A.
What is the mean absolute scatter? 0.348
